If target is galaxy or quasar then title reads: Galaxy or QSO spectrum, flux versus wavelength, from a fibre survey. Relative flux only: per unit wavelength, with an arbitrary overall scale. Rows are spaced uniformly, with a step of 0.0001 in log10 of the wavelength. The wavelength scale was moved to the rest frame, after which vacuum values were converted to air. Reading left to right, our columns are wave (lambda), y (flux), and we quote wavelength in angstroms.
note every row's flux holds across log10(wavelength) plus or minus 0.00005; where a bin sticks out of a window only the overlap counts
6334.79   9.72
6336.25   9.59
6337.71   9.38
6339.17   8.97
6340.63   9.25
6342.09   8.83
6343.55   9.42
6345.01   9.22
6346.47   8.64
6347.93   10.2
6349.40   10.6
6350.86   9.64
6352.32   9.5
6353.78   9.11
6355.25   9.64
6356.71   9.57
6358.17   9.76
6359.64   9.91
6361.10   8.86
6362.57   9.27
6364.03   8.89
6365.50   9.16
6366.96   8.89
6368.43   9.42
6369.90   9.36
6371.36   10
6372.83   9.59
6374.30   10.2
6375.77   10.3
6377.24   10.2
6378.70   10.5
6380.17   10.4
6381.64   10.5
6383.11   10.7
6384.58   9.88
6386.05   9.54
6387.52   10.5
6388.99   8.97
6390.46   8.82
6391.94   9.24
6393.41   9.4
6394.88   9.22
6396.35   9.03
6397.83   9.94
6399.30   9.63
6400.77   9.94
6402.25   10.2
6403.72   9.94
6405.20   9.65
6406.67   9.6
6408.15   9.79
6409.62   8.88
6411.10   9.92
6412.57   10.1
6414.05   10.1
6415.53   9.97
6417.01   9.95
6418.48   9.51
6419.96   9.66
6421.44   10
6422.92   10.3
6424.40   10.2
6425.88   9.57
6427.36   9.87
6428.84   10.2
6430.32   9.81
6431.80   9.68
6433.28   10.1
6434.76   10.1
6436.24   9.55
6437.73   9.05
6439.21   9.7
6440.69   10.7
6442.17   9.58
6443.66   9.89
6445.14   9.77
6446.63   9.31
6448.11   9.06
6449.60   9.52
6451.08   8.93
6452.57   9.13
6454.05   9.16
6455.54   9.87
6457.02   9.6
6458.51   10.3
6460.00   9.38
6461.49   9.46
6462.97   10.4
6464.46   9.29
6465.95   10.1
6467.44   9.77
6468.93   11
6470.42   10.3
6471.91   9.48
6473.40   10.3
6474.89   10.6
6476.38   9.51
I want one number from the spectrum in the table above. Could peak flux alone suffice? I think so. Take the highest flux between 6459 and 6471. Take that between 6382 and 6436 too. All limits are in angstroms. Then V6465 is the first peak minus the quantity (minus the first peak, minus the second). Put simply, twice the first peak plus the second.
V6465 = 32.7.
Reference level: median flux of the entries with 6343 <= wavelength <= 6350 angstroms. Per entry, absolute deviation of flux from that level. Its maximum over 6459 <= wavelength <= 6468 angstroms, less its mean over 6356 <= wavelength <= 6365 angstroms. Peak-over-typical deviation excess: 0.61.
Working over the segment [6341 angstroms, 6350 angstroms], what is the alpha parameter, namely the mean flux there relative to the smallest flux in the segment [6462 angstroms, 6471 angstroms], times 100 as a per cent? 102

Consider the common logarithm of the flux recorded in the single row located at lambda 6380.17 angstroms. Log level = 1.02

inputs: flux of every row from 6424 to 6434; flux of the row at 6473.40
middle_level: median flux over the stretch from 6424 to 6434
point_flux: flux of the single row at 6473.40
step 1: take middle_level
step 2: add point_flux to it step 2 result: 20.2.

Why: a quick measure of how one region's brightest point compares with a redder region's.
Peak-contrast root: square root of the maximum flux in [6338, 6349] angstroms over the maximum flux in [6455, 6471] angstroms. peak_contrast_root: 0.963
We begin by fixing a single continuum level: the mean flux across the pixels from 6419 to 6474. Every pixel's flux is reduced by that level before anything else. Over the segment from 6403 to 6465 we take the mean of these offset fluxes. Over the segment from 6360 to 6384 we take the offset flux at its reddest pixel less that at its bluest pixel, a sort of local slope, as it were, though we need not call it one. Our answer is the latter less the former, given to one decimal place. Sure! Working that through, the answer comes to 1.9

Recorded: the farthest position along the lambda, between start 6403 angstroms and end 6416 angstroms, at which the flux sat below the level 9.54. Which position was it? 6409.62 angstroms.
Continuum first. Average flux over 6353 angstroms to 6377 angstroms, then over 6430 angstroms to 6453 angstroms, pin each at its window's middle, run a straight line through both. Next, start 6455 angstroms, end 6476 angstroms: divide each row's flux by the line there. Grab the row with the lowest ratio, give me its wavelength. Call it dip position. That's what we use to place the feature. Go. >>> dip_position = 6464.46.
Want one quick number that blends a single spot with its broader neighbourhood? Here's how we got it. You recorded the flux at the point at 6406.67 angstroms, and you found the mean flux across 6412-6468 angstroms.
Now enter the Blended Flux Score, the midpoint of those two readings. 9.7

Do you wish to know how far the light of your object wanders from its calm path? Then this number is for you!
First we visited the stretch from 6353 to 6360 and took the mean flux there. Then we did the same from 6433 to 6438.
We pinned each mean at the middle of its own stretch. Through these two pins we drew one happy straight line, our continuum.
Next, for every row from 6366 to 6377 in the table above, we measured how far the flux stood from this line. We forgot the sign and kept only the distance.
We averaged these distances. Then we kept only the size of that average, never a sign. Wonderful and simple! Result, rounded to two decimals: 0.41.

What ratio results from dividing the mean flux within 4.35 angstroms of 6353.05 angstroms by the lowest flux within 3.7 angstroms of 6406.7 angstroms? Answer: 1.09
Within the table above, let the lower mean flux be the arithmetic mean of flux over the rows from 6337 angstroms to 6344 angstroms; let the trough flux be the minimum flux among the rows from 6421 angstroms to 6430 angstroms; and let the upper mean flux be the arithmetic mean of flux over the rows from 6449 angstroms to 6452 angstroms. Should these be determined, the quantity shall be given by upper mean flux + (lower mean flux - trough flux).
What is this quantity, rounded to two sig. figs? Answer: 8.8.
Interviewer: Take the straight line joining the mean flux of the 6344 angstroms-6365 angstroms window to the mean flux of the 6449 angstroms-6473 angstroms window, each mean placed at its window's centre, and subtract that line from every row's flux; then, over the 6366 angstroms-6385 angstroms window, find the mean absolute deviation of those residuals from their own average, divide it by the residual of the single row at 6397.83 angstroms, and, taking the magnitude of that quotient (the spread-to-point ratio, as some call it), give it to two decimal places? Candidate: 1.22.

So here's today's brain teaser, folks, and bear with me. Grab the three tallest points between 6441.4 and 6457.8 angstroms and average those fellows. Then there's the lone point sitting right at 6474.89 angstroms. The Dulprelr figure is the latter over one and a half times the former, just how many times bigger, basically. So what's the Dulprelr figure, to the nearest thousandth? 0.718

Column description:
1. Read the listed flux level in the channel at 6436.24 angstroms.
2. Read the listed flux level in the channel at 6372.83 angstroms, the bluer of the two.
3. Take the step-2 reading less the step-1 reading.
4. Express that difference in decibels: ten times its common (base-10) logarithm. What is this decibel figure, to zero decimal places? -14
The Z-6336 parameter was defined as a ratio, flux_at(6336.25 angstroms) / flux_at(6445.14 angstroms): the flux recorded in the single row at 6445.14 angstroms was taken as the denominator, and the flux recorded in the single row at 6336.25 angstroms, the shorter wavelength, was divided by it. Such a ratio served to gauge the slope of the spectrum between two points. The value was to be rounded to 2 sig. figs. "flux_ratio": 0.98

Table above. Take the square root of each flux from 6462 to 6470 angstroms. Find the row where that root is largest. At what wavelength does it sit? 6468.93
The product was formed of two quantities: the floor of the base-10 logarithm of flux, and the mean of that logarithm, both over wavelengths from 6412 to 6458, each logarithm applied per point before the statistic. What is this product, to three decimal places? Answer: 0.940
